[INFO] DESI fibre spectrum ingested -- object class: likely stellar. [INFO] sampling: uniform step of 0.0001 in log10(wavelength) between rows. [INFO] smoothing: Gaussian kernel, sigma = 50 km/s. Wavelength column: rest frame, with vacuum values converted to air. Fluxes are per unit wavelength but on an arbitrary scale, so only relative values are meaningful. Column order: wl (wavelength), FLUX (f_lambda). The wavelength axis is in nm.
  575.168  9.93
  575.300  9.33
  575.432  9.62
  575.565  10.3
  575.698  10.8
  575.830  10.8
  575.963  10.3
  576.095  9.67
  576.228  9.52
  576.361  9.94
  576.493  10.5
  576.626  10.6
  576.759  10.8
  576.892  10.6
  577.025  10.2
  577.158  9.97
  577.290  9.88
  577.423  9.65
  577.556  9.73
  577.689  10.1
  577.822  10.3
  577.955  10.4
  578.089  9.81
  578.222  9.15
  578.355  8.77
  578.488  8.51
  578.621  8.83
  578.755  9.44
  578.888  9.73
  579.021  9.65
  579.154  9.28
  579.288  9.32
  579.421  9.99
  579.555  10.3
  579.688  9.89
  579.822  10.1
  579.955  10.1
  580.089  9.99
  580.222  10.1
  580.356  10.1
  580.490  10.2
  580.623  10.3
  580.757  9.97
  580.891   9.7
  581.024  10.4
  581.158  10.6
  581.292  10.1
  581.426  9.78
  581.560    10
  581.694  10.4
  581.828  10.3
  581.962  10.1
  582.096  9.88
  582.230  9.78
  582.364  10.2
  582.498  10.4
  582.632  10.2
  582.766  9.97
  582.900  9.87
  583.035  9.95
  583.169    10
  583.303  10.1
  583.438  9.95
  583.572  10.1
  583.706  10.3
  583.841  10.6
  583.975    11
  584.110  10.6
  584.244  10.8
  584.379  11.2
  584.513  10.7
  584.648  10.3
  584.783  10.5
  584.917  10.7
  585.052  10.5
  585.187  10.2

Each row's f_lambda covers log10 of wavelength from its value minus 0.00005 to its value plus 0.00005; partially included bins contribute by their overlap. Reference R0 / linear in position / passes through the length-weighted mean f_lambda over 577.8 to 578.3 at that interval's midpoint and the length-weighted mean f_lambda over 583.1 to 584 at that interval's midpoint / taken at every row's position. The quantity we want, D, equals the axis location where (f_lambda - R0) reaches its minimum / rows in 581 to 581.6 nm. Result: 581.426 nm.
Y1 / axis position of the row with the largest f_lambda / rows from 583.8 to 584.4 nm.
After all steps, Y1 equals 584.379 nm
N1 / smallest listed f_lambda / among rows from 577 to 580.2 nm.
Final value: 8.51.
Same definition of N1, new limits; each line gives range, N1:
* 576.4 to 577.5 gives 9.65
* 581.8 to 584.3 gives 9.78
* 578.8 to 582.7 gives 9.28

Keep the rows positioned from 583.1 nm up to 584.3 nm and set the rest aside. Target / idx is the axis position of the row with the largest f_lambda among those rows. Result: 583.975 nm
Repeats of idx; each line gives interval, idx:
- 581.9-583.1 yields 582.498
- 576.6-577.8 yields 576.759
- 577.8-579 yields 577.955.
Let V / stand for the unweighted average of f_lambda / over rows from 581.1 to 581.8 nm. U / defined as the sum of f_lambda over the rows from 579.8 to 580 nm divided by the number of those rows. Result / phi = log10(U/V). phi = -0.003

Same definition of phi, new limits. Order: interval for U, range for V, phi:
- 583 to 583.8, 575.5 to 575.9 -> -0.024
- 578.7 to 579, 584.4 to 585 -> -0.042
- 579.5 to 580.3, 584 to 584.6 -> -0.031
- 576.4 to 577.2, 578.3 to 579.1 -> 0.057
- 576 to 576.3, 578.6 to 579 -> 0.012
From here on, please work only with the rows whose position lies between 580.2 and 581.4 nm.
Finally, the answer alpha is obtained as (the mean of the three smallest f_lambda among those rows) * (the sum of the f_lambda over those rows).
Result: 908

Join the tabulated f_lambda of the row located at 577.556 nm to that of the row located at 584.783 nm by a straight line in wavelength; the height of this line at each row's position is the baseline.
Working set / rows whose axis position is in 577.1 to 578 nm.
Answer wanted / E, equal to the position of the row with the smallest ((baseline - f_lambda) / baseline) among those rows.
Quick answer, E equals 577.955 nm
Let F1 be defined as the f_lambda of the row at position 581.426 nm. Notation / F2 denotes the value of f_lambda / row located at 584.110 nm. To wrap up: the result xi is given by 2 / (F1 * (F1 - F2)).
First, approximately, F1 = 9.78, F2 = 10.6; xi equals -0.2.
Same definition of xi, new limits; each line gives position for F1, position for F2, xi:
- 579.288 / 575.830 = -0.1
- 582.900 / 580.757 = -2.0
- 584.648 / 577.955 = -1.9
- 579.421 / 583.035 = 5.0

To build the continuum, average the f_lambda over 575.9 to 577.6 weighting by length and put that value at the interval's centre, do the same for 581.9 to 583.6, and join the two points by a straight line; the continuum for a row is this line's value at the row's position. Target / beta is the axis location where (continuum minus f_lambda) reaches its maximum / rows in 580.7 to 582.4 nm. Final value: 580.891 nm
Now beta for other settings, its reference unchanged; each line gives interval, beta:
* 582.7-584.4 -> 582.900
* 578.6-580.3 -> 578.621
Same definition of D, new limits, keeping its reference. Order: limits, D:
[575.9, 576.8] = 576.228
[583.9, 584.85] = 584.648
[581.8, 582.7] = 582.230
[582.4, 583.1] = 582.900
